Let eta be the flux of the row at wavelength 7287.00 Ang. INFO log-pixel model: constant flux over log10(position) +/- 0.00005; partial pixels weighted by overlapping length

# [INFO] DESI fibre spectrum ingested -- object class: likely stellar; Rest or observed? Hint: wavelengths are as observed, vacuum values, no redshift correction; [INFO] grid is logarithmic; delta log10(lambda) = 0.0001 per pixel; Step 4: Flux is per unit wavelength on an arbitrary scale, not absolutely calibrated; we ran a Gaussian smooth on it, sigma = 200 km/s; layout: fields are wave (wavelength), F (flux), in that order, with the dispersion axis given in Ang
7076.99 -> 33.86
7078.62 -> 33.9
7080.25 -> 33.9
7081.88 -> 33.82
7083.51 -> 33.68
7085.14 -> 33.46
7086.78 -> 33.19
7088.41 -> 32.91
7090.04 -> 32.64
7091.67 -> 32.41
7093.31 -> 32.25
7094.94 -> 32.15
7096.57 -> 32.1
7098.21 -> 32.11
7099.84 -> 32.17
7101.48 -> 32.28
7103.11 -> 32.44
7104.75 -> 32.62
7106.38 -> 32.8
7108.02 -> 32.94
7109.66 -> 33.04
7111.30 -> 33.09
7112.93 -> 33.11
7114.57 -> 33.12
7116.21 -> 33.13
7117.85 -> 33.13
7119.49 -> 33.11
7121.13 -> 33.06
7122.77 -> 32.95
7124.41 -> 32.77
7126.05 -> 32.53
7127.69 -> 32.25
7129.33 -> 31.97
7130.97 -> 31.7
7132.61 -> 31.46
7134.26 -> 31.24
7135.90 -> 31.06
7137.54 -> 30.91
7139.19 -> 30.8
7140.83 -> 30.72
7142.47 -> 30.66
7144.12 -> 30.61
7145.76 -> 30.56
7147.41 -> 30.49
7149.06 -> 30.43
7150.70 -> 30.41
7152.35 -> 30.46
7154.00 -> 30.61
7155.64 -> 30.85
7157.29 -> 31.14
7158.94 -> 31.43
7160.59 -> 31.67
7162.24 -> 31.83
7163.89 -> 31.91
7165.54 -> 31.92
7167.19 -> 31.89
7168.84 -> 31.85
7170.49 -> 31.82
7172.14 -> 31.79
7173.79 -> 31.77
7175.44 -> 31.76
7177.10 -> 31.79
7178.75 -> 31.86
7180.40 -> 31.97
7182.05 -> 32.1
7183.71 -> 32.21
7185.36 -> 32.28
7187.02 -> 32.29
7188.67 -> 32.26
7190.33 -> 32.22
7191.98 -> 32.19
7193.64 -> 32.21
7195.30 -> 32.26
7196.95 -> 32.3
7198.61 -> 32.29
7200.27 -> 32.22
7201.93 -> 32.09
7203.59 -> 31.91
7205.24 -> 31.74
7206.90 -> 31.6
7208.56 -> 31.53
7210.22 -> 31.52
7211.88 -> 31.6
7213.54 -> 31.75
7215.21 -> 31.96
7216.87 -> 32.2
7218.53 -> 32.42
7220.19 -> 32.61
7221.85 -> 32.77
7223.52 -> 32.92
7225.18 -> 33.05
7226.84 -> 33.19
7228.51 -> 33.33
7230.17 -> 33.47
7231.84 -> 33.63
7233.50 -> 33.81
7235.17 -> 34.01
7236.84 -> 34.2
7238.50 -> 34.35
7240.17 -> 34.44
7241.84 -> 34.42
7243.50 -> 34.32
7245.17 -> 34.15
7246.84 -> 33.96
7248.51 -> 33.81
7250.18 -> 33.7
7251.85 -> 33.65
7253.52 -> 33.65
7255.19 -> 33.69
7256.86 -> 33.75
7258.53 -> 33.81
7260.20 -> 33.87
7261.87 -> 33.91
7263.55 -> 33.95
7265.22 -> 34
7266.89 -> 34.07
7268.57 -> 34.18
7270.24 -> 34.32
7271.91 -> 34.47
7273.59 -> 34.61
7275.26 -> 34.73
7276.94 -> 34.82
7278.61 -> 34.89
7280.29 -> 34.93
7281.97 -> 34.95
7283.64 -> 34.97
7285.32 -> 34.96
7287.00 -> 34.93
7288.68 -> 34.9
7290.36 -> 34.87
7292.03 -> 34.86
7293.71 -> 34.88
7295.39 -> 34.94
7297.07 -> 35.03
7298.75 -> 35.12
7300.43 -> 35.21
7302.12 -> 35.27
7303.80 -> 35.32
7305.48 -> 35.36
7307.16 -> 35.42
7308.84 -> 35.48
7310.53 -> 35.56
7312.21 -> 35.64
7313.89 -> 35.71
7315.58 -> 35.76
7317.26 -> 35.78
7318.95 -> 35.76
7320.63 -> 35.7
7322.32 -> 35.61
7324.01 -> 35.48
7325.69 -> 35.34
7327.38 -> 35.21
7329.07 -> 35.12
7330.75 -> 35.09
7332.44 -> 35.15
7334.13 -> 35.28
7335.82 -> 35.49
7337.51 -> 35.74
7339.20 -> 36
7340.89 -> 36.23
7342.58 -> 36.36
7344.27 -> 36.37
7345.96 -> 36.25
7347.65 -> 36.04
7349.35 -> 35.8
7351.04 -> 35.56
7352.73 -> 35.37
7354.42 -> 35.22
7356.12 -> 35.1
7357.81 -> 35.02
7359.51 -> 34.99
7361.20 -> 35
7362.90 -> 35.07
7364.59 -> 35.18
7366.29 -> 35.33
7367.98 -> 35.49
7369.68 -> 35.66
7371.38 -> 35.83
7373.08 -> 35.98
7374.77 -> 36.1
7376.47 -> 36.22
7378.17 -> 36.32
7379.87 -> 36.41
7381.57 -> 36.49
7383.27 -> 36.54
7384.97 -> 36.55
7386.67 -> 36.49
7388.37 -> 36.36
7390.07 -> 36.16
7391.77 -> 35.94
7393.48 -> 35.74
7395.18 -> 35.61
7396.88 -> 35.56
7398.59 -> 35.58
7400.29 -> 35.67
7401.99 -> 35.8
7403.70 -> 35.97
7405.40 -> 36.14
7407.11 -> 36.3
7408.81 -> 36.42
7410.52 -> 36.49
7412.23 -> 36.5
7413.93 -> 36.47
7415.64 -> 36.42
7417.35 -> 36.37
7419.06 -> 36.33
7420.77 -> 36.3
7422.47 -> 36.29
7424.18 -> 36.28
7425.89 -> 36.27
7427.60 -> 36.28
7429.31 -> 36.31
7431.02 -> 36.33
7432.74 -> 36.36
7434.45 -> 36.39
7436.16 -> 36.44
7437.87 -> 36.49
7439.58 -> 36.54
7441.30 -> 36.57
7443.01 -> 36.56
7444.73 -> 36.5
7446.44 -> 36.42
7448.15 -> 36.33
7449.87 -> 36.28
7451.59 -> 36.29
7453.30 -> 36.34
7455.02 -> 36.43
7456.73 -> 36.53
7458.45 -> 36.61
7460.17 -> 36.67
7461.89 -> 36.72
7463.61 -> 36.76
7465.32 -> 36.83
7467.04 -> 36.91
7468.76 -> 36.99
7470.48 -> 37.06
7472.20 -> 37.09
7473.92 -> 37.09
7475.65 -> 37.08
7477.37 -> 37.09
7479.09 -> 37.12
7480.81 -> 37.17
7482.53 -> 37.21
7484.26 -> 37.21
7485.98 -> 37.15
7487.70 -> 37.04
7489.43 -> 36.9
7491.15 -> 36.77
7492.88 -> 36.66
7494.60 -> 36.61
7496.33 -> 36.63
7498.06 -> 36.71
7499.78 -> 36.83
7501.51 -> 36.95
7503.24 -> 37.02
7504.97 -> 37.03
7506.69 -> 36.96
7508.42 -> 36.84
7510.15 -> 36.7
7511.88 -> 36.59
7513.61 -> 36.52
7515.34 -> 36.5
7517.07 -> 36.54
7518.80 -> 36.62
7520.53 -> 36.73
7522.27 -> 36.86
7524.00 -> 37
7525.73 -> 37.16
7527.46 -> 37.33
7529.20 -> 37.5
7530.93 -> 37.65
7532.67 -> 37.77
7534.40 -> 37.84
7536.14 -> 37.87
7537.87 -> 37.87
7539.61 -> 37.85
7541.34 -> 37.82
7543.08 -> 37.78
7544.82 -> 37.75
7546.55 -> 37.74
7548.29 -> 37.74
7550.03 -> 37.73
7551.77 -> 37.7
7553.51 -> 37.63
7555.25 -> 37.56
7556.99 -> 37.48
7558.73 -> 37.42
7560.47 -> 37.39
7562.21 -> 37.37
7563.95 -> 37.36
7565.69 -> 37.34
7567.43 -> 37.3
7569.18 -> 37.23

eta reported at 34.93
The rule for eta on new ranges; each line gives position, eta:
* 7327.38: 35.21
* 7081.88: 33.82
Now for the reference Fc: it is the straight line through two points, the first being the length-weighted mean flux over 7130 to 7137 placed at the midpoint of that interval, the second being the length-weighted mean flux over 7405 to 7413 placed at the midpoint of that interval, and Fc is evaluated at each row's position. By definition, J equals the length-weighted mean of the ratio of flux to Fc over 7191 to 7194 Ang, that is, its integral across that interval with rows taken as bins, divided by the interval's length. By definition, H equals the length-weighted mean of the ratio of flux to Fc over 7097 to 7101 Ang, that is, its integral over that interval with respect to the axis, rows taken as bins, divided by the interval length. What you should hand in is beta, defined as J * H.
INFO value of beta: 1.04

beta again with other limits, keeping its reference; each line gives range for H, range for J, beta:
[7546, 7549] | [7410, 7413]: 0.97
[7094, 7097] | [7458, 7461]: 1.03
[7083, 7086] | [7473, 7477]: 1.08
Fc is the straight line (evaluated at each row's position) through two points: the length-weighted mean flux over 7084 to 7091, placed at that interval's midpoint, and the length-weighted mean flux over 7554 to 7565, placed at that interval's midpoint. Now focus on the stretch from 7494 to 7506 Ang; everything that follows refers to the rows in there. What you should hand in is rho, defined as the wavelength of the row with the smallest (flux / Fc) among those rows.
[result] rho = 7494.60 Ang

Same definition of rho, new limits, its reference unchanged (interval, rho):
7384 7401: 7396.88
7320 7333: 7330.75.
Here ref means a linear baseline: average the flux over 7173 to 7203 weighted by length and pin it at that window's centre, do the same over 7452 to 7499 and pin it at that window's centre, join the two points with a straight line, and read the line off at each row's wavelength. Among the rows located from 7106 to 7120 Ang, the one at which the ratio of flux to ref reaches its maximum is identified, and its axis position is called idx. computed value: 7111.30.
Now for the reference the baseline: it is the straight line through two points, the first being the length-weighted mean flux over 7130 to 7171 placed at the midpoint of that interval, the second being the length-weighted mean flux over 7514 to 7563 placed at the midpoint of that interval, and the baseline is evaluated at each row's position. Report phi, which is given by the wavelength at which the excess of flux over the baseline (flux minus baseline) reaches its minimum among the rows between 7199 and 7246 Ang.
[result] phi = 7210.22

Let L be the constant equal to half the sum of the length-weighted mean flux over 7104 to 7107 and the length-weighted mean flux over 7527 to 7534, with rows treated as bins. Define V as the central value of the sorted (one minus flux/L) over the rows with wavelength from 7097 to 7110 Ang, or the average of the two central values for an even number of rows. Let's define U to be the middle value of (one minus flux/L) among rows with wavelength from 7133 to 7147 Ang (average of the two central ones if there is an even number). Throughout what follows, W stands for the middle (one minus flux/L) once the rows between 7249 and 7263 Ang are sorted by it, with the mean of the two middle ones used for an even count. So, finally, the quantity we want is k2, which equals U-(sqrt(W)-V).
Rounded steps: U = 0.13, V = 0.08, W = 0.041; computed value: 0.00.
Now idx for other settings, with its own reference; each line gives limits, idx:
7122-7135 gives 7122.77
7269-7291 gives 7280.29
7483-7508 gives 7484.26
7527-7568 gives 7536.14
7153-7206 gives 7185.36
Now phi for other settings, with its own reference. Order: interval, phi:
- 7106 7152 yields 7150.70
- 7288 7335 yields 7330.75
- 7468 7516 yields 7515.34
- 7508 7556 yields 7515.34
